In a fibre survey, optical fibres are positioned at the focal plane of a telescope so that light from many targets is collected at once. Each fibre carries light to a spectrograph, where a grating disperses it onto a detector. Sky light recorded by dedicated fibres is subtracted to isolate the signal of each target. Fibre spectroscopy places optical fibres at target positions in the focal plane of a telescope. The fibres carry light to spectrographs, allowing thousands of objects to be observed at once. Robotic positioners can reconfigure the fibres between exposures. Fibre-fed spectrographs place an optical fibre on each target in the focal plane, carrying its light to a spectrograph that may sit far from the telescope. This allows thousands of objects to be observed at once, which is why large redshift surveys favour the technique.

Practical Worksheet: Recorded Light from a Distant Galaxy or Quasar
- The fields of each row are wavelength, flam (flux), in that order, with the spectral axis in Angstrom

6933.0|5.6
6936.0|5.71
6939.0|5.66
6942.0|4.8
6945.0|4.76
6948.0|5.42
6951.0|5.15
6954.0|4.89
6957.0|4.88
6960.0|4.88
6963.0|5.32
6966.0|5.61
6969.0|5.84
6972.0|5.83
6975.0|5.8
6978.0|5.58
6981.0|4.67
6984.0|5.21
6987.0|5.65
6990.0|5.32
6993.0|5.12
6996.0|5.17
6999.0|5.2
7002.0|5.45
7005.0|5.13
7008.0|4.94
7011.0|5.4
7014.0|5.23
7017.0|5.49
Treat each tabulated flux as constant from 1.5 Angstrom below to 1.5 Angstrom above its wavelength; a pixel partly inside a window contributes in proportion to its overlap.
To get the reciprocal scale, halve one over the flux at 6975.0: 0.086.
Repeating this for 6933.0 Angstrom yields 0.089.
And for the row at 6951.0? 0.097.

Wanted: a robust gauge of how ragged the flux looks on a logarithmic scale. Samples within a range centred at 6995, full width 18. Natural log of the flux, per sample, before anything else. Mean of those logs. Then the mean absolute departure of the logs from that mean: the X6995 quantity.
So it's 0.029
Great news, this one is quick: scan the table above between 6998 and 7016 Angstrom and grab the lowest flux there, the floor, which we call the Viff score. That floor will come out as 4.94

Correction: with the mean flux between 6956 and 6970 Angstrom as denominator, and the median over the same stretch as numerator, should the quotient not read 1.00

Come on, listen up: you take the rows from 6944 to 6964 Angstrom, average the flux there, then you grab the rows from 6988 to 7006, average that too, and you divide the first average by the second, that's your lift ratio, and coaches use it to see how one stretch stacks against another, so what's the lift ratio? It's 0.96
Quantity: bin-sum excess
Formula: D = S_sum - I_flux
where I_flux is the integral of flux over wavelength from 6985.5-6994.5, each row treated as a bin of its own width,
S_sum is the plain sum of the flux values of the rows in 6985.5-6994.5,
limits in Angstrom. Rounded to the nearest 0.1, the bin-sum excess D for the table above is -32.2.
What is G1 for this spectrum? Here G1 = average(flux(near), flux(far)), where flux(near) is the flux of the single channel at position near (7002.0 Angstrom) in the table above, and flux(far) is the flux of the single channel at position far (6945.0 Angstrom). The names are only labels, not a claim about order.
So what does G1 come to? 5.1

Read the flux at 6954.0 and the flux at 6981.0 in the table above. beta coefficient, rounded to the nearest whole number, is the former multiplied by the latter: 23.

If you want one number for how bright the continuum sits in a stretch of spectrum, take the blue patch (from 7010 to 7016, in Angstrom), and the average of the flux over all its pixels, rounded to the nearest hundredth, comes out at 5.32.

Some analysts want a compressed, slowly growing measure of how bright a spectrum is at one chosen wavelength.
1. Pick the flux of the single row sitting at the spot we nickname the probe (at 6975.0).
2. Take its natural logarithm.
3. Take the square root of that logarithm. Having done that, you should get 1.33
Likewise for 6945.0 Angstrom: 1.25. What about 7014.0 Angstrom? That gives 1.29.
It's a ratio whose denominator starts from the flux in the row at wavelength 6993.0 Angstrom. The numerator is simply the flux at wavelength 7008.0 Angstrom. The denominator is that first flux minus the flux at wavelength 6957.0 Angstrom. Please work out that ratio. 21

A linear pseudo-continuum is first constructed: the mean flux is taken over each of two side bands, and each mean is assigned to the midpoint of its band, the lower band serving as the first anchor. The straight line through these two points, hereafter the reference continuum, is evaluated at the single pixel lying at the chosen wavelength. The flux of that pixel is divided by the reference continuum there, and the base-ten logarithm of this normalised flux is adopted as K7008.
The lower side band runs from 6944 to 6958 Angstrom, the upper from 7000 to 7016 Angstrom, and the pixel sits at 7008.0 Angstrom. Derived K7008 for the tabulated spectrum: -0.025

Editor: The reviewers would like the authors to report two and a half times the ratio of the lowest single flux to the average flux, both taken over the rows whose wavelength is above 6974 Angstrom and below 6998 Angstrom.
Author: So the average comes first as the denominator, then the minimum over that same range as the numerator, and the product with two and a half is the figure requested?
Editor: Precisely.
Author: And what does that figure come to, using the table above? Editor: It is 2.20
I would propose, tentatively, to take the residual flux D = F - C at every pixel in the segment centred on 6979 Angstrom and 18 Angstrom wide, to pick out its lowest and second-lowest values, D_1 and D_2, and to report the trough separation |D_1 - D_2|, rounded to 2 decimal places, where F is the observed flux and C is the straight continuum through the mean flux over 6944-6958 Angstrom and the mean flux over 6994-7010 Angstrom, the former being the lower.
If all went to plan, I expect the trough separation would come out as 0.53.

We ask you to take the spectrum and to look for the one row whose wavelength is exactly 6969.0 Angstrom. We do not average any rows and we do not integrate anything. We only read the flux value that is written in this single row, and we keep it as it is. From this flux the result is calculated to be 5.84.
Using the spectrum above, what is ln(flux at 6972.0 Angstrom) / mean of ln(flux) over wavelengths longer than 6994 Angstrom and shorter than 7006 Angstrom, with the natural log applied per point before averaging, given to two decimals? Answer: 1.06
